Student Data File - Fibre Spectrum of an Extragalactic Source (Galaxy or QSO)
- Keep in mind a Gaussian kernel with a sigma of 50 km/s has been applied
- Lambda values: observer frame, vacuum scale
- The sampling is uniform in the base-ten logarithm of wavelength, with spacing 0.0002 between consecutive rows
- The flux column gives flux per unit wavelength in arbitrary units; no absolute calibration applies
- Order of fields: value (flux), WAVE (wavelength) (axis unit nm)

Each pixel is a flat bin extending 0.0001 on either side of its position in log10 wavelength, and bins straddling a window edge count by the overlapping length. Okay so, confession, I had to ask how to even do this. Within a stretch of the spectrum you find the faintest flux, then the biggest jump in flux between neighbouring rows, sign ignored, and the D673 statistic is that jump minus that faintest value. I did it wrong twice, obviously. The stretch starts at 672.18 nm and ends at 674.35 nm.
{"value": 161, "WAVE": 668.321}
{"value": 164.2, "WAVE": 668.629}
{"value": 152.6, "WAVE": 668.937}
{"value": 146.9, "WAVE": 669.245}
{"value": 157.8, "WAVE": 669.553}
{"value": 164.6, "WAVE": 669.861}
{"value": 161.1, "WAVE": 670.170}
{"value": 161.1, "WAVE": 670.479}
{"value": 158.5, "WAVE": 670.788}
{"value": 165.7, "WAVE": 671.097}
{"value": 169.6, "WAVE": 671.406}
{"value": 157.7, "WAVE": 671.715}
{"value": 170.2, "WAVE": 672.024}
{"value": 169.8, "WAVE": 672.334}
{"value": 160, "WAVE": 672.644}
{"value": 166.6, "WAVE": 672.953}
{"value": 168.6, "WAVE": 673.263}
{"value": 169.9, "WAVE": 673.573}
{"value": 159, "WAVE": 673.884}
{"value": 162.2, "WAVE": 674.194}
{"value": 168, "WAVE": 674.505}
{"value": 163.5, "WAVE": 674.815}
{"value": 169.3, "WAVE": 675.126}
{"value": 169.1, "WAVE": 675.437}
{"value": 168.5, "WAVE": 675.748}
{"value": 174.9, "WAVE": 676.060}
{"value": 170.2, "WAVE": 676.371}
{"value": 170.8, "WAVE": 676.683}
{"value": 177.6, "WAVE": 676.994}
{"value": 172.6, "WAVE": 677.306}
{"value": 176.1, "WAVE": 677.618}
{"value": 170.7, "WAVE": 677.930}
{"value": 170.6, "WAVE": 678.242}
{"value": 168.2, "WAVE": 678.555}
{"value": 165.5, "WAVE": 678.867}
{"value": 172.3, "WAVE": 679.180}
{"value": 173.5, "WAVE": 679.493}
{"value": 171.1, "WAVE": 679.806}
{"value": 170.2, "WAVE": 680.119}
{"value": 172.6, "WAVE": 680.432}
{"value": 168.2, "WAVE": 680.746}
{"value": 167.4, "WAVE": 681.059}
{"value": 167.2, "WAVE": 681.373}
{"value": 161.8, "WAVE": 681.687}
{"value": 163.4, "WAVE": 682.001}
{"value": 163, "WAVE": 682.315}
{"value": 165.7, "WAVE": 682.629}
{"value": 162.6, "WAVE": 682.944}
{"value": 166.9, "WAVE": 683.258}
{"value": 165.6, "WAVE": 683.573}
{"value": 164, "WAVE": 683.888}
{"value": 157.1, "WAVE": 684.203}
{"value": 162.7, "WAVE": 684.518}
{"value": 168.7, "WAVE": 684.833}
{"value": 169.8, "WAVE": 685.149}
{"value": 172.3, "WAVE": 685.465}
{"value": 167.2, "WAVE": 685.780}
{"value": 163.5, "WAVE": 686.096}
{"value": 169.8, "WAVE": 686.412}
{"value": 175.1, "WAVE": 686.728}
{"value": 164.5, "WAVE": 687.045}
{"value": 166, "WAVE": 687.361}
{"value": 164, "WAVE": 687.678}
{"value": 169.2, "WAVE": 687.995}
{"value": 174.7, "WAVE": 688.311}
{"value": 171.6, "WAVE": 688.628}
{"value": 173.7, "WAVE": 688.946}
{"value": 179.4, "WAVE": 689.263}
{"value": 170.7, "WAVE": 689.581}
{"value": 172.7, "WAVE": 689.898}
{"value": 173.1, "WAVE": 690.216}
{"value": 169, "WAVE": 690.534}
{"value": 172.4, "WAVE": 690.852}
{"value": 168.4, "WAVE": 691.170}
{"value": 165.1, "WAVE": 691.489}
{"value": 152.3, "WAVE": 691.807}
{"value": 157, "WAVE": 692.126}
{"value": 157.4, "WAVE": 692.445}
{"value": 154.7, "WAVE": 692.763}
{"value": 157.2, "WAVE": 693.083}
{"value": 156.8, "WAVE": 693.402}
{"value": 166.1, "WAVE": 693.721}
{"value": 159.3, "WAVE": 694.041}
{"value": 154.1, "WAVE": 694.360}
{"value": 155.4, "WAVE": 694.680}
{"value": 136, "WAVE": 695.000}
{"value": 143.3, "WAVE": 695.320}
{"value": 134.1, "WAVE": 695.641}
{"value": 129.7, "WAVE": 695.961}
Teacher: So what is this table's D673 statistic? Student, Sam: -148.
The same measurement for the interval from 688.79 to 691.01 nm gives -160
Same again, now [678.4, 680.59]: -159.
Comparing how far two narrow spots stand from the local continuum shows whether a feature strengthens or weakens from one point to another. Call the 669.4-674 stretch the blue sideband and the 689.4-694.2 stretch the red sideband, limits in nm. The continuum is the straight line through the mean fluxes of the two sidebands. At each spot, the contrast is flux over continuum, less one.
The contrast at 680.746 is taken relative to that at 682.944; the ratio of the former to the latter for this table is -4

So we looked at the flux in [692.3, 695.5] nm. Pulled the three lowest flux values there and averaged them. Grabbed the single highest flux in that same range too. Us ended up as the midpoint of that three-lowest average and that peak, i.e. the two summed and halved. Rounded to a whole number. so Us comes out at 155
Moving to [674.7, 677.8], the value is 172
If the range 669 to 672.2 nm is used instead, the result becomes 162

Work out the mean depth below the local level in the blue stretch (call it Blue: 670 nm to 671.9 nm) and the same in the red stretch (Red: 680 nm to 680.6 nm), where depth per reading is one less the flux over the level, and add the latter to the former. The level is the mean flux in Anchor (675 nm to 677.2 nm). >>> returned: 0.054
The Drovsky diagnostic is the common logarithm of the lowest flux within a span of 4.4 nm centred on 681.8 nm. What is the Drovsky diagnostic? 2.209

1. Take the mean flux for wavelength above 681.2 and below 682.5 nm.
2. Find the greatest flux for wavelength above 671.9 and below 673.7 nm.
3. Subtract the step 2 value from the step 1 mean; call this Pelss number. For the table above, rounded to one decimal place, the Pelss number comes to -6.3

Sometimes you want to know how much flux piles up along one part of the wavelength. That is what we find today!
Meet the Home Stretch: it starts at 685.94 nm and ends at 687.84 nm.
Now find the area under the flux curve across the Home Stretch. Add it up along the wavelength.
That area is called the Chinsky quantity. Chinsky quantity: 317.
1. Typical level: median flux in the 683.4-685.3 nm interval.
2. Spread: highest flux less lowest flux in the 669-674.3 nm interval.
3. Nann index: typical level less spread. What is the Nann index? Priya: 141.5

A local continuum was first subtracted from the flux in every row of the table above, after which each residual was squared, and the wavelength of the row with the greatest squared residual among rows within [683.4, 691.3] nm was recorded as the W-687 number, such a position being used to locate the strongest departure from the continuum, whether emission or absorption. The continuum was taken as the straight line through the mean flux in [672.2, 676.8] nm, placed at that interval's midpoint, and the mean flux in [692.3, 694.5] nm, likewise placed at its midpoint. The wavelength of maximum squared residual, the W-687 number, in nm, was 689.263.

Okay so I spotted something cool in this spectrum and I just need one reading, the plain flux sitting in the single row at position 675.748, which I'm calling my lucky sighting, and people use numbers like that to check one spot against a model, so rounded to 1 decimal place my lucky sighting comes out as 168.5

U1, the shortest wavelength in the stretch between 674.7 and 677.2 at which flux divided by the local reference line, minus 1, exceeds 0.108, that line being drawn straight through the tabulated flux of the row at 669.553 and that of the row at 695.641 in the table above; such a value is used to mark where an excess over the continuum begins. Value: 675.126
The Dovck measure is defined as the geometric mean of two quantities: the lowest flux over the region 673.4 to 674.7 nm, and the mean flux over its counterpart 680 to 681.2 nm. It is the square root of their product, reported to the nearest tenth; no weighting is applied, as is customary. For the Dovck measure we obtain 164.2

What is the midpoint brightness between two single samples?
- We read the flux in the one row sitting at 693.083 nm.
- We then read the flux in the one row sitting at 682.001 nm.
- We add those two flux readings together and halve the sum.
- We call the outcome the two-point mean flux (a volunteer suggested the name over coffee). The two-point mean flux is 160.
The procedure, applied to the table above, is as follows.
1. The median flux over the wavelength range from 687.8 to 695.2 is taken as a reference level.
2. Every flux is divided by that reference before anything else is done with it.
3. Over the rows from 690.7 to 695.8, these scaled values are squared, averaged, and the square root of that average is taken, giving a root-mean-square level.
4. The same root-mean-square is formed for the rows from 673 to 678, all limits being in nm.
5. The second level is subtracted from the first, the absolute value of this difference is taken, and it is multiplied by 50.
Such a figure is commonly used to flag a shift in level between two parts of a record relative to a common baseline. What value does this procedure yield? 4.1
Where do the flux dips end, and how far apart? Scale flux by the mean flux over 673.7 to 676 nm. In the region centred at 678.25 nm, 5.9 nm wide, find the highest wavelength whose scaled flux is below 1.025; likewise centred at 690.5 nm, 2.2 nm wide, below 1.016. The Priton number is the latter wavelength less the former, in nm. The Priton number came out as 10.43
